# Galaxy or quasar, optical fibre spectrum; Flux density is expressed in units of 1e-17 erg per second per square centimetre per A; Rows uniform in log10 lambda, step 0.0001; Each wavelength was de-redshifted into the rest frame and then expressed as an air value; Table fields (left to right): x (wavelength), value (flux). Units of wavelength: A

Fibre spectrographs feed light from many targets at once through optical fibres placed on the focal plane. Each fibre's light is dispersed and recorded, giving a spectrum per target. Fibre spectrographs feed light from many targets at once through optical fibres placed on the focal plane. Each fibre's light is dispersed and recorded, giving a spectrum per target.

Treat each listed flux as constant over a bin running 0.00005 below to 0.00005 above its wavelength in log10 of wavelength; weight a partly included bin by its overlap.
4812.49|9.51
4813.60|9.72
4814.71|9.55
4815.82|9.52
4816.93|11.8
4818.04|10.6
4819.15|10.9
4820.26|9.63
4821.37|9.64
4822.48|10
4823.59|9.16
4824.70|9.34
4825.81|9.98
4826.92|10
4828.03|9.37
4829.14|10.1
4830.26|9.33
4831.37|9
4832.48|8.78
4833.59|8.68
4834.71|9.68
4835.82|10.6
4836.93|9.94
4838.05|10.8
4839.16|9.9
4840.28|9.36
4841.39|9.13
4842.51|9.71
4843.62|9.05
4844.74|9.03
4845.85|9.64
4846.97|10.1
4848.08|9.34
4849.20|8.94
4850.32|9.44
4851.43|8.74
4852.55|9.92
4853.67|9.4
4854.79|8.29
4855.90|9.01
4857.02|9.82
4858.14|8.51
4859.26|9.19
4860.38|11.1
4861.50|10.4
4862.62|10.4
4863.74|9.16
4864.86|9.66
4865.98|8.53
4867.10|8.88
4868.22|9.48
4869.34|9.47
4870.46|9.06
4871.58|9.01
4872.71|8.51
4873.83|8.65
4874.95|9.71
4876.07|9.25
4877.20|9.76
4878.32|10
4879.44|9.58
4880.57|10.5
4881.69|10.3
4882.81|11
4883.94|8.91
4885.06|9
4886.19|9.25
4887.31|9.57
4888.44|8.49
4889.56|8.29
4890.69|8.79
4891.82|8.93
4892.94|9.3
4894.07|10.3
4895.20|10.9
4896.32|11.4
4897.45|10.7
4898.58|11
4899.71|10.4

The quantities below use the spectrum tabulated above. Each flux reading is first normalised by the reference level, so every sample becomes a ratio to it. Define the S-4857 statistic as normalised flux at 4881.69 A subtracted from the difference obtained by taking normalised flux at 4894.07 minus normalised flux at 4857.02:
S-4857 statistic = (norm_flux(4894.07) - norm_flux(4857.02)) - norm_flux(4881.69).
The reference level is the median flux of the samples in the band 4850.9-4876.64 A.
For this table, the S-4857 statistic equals -1.07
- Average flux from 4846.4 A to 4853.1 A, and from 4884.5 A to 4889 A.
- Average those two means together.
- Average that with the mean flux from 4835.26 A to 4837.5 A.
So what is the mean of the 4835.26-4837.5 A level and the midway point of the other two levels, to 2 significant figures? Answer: 9.8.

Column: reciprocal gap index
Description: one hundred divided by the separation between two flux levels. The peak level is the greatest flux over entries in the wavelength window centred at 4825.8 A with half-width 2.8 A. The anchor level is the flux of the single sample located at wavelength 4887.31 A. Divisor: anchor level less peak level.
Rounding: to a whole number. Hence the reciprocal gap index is -233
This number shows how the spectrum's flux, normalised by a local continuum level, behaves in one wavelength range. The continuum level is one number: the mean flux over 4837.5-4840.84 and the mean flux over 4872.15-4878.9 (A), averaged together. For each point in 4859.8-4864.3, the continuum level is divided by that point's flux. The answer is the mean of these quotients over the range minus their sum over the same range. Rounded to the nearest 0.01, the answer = -2.84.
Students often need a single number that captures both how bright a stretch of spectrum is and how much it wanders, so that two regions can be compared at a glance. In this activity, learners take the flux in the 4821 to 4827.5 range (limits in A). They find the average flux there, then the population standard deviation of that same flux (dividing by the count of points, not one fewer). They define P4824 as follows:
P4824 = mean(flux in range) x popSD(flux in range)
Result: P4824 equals 3.3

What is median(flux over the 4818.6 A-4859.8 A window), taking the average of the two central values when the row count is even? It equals 9.40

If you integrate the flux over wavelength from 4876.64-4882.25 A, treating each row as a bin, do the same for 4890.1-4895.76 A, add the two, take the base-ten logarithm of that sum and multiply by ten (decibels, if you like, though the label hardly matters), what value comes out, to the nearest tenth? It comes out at 20.4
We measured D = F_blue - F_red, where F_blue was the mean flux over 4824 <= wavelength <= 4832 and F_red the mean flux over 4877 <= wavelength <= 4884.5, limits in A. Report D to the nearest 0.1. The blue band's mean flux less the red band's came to -0.4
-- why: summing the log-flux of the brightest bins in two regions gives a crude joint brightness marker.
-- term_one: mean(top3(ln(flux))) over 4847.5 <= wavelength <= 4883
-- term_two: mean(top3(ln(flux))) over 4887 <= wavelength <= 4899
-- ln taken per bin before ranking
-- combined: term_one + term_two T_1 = 4.792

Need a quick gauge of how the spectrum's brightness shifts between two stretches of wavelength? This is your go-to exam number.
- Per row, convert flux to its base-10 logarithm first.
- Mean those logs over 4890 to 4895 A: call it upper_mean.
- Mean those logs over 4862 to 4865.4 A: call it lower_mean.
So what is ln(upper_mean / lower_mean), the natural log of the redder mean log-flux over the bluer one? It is -0.02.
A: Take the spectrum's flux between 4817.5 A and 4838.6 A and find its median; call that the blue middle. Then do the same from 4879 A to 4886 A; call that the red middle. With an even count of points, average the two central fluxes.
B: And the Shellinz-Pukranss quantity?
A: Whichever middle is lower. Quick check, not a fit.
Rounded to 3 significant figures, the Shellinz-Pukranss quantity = 9.68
